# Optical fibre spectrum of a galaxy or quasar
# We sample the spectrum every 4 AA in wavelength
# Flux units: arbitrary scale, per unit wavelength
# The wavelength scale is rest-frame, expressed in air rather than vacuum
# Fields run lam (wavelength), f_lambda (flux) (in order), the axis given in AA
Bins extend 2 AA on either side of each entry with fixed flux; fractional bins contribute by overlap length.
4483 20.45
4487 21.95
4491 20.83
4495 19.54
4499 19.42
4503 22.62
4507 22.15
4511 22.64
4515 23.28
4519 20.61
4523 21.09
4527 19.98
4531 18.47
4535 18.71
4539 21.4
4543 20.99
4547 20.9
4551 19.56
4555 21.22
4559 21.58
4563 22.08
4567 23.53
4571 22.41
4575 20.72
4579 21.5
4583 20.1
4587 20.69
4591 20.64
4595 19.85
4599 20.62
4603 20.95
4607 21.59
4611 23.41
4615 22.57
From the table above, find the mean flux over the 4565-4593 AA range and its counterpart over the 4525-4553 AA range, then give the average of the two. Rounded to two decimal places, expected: 20.69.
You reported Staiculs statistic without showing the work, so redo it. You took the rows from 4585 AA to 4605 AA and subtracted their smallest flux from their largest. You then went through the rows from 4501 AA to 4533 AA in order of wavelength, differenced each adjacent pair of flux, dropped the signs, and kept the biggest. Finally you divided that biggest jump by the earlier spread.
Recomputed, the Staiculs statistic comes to 2.43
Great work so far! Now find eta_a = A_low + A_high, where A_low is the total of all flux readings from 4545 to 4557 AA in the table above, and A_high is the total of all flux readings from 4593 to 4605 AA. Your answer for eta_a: 123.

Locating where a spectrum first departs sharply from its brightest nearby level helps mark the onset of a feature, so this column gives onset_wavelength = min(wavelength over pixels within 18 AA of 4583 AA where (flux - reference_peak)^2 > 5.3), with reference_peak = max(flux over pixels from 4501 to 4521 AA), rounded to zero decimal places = 4575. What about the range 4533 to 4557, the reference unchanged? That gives 4535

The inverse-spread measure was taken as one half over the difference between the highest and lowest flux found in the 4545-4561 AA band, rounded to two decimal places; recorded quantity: 0.25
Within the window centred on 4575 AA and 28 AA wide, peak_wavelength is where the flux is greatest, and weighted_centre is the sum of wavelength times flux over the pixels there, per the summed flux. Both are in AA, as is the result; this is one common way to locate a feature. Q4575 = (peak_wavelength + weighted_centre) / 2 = 4570.8 AA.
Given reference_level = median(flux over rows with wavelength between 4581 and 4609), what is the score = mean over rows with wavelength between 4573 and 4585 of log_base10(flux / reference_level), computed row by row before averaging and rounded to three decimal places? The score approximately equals 0.003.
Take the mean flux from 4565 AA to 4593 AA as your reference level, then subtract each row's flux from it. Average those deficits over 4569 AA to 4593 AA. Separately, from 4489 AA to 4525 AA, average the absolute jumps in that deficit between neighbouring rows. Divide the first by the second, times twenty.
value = 6.2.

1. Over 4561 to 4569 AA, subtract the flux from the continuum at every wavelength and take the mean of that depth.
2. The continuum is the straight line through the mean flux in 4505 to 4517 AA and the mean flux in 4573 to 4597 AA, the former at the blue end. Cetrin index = -1.7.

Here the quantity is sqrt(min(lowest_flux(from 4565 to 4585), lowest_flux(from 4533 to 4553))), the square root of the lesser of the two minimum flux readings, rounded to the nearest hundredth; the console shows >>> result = 4.33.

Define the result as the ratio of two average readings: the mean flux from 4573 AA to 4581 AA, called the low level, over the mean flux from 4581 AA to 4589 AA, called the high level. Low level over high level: 1.04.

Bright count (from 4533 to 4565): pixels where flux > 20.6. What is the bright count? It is 6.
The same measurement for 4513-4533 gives 3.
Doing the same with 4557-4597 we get 8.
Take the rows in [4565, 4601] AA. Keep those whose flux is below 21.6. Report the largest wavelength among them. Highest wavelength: 4599 AA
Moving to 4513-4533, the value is 4531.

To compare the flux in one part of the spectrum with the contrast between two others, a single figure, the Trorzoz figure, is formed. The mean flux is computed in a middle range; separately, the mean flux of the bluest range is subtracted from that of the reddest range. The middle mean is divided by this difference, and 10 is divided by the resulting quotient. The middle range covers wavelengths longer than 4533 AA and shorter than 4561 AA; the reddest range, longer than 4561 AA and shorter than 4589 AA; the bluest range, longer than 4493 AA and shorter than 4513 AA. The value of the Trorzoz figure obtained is 0.1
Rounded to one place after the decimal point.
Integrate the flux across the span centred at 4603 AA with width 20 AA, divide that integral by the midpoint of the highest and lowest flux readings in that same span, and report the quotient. 19.7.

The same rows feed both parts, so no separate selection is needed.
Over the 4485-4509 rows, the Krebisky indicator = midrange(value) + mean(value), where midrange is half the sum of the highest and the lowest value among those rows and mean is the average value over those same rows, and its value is 42.1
